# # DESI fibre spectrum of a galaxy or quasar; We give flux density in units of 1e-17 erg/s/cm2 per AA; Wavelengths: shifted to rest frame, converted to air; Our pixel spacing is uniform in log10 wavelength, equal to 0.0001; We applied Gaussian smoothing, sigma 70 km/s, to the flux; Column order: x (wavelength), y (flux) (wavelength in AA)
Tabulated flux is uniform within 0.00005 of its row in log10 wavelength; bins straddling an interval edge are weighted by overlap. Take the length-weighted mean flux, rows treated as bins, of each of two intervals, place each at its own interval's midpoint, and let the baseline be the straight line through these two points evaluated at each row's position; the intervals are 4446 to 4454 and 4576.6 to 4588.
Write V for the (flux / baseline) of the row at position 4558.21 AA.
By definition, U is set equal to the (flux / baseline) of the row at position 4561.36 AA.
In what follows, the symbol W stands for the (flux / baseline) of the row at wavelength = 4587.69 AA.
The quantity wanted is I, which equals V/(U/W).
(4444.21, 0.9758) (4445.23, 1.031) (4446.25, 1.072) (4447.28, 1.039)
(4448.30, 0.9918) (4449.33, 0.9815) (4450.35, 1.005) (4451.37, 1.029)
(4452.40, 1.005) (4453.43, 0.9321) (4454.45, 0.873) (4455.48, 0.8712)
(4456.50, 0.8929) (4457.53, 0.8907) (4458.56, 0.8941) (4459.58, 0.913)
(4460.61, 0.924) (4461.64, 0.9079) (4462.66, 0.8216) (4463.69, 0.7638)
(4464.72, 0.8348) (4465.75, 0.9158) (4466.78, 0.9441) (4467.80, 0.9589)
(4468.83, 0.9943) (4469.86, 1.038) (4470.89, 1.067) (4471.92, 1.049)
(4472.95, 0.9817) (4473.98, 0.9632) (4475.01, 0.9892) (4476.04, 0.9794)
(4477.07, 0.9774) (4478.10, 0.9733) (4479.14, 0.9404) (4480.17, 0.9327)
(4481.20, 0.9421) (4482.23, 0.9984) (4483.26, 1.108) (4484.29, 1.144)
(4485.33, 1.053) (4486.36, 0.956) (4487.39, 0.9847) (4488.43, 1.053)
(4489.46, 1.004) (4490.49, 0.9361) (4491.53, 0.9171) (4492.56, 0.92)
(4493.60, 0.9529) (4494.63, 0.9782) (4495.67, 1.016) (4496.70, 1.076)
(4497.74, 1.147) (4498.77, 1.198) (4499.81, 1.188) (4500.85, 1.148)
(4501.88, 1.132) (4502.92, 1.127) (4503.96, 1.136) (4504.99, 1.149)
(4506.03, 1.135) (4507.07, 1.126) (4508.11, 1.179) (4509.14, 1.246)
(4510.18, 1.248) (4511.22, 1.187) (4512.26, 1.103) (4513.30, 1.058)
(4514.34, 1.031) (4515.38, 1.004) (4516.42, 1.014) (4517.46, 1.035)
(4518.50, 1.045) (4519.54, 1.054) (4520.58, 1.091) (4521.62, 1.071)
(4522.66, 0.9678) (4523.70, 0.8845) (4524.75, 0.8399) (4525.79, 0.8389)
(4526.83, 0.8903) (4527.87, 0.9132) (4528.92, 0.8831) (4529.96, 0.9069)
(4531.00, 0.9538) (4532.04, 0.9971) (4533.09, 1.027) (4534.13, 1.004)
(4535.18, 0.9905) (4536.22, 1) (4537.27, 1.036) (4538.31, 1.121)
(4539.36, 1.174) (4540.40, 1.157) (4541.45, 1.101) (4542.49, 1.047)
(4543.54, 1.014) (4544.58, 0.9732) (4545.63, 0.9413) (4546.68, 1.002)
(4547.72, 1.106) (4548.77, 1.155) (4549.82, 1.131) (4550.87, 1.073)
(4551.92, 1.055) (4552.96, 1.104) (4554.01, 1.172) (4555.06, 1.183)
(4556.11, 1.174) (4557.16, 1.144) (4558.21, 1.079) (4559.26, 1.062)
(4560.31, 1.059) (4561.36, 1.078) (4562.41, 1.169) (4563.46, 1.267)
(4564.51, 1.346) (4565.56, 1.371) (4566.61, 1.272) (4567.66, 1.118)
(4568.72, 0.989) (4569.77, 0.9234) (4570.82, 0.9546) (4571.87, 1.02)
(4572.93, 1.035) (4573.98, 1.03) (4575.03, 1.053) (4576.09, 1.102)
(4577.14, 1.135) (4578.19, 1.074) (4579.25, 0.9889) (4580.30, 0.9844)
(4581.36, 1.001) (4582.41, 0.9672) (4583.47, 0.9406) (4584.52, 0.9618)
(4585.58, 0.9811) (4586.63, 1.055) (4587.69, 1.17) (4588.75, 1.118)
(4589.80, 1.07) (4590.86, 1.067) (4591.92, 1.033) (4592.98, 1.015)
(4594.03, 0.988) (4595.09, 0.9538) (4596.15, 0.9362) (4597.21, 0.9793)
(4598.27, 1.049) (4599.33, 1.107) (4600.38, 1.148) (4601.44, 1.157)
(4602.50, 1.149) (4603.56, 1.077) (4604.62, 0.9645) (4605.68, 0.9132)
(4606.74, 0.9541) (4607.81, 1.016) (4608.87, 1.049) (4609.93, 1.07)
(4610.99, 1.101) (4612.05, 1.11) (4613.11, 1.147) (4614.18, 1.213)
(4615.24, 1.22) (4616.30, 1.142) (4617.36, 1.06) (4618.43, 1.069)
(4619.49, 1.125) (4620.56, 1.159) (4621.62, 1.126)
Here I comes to 1.15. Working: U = 1.06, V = 1.06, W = 1.14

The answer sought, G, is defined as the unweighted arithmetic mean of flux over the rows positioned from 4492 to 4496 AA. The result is 0.97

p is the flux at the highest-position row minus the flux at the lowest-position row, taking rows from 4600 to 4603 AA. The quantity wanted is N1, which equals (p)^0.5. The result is 0.03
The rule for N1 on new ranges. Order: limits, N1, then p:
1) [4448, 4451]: 0.11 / 0.013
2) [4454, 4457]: 0.14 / 0.020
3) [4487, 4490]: 0.14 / 0.019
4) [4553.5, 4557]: 0.04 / 0.002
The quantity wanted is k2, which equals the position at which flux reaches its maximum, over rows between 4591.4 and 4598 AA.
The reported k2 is 4591.92 AA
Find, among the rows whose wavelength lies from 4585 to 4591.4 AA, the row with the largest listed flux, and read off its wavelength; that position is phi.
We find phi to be 4587.69 AA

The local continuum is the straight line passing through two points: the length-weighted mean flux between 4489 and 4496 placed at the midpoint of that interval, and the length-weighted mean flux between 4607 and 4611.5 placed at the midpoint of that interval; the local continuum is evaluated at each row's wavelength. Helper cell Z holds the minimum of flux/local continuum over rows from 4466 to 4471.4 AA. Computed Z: 1.01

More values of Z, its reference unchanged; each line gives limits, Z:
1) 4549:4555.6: 1.05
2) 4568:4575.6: 0.91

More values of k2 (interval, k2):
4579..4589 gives 4587.69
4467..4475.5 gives 4470.89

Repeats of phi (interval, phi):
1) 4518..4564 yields 4563.46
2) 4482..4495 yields 4484.29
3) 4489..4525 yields 4510.18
